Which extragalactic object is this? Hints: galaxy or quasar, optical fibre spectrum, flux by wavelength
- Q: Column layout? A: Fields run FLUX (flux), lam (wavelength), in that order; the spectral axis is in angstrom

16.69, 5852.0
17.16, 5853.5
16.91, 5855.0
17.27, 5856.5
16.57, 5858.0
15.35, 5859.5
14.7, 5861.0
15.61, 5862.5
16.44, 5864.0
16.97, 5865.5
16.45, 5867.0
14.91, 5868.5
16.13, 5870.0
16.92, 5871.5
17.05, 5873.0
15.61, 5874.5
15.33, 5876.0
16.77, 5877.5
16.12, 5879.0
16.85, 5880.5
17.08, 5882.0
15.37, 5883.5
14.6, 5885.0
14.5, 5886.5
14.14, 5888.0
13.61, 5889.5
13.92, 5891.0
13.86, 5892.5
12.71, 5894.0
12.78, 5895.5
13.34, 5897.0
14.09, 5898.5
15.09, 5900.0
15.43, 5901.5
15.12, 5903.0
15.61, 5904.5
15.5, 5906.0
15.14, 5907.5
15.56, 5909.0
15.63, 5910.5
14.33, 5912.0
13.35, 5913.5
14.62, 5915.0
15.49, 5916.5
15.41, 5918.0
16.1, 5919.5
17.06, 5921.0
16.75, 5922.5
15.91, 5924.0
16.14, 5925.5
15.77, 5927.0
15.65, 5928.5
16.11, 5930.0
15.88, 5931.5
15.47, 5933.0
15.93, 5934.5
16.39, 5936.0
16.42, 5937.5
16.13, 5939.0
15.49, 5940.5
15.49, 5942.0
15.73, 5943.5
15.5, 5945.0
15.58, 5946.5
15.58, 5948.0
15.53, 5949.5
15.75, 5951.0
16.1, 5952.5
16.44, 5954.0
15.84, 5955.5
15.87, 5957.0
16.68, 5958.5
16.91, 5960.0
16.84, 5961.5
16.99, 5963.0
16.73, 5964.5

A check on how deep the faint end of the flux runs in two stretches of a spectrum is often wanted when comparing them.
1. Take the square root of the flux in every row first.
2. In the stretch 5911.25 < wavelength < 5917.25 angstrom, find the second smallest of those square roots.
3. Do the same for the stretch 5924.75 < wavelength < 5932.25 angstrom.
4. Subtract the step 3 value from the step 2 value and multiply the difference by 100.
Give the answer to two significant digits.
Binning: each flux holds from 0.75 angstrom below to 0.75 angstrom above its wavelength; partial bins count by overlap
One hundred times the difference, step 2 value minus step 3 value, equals -19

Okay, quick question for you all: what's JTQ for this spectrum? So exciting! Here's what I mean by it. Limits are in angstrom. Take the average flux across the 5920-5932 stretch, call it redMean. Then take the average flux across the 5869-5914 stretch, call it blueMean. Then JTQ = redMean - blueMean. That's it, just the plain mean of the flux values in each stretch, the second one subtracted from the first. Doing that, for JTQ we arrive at 1.1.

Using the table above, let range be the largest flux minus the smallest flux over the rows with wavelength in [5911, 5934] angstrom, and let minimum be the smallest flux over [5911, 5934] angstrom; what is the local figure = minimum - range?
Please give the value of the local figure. 9.6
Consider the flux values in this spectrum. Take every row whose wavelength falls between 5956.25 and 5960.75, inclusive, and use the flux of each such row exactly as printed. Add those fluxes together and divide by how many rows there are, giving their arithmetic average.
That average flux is 16.5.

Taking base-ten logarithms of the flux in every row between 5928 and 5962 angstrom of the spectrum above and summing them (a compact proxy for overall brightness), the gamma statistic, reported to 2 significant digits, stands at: 28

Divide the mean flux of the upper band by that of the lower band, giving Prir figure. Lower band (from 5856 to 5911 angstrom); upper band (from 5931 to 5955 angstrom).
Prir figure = 1.03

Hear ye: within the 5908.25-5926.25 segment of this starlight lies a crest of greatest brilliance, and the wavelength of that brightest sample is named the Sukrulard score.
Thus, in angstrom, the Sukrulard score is 5921.0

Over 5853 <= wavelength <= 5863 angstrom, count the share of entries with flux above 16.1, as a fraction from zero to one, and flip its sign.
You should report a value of -0.6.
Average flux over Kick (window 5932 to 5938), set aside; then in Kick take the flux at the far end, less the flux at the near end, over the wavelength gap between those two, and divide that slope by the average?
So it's 0.013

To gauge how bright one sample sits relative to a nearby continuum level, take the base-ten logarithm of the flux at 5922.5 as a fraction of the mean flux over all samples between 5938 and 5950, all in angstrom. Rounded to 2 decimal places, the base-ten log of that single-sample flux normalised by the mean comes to 0.03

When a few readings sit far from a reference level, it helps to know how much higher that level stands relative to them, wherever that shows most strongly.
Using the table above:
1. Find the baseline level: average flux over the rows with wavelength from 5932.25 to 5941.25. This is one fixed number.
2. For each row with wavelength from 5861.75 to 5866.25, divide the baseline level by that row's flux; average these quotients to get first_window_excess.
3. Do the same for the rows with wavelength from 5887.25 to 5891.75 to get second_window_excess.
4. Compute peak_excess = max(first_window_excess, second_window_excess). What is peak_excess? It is 1.15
